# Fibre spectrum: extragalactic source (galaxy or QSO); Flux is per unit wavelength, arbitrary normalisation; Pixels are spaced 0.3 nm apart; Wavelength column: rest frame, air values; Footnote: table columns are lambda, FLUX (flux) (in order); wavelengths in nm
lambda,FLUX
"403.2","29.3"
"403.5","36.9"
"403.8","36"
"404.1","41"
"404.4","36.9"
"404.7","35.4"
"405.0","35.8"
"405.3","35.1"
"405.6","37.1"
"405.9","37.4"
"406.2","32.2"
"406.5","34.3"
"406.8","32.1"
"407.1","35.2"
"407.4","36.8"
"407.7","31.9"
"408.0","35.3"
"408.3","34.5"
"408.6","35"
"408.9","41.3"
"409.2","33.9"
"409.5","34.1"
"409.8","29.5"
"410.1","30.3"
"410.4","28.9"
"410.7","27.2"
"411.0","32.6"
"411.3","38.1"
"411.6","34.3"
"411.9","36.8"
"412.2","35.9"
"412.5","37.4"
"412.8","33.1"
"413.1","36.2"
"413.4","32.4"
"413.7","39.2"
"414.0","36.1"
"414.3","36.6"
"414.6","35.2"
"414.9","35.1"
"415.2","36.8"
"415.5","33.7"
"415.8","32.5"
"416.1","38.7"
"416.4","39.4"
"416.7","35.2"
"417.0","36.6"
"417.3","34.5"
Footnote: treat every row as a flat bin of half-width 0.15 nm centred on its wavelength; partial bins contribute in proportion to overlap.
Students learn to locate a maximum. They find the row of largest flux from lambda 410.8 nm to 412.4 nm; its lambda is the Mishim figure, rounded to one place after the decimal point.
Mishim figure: 411.3 nm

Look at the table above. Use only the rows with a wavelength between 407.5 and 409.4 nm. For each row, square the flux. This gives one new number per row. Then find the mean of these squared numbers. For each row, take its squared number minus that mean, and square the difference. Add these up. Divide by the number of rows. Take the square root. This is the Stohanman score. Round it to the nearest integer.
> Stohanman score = 214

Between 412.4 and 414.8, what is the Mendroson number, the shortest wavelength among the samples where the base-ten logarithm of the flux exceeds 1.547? 412.5 nm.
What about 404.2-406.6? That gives 404.4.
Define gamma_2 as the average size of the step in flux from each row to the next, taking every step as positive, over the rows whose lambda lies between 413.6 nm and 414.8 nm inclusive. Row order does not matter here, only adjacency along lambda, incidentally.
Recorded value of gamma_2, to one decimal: 1.7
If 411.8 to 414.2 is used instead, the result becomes 3.4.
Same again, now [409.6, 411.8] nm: 3.1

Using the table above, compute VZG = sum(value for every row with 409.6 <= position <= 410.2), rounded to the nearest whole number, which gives 60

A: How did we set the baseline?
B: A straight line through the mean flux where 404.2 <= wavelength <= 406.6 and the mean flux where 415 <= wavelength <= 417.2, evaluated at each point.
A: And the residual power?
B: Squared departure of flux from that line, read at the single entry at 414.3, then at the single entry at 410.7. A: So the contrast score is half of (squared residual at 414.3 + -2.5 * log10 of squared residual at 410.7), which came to -2.2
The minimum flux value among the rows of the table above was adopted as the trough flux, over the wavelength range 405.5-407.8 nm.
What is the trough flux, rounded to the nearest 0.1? 31.9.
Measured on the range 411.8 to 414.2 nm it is 32.4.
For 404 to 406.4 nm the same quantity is 32.2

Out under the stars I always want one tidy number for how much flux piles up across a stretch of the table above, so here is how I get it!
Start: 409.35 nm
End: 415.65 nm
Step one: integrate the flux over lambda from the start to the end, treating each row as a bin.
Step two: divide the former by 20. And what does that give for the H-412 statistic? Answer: 10.8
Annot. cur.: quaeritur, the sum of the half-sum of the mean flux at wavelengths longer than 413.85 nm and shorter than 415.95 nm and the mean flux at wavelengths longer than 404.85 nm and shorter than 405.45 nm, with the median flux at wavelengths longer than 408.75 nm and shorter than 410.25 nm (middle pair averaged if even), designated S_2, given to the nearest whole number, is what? 69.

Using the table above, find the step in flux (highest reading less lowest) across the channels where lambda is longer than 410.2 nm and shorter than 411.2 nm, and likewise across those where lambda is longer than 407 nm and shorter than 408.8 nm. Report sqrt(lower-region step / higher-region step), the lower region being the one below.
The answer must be 0.95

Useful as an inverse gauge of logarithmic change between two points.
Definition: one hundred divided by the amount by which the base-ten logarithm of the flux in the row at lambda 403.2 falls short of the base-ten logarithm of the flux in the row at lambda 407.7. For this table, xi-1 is 2708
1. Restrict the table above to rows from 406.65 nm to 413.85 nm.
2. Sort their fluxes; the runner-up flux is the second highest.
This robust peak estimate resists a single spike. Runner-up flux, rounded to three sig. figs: 39.2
